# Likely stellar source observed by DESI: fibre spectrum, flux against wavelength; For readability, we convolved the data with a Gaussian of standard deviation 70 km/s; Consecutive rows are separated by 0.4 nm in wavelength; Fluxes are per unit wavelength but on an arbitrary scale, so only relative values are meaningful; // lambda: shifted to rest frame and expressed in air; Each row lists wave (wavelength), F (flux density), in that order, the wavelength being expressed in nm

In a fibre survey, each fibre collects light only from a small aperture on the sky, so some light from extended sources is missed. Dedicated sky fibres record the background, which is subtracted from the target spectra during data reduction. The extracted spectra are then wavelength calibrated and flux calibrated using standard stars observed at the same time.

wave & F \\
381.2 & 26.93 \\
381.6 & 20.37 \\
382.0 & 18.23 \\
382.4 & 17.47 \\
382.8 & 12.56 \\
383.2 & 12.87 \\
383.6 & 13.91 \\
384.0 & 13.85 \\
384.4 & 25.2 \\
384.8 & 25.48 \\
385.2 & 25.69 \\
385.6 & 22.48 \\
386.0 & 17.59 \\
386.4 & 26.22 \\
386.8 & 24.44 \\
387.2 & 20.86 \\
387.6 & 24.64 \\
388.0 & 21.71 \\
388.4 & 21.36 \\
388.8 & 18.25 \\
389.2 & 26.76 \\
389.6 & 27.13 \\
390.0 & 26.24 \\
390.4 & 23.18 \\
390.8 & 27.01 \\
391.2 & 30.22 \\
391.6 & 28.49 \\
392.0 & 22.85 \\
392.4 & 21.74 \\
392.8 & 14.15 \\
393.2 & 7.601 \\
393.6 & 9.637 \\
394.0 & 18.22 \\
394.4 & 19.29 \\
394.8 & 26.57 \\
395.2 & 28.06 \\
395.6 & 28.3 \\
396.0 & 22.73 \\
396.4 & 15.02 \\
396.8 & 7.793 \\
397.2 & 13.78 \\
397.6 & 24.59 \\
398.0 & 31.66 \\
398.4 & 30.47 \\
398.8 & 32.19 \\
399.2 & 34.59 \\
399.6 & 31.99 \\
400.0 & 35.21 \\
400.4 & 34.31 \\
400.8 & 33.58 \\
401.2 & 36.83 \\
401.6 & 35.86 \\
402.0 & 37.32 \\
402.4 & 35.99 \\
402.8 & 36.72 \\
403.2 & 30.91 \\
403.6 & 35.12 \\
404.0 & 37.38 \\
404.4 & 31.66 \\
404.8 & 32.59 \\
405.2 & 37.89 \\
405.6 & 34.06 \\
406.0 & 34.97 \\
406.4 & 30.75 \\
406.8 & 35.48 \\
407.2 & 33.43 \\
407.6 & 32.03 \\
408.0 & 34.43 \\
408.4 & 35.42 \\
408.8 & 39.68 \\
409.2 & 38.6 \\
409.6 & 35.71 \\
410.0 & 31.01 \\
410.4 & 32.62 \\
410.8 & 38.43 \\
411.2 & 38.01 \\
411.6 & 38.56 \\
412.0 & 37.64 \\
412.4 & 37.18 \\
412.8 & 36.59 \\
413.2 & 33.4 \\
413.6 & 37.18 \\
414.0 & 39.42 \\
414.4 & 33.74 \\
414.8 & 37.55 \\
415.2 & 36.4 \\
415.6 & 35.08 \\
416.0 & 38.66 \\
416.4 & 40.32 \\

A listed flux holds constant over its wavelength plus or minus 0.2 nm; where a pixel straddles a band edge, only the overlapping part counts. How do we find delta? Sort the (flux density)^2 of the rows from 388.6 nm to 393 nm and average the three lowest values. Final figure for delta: 335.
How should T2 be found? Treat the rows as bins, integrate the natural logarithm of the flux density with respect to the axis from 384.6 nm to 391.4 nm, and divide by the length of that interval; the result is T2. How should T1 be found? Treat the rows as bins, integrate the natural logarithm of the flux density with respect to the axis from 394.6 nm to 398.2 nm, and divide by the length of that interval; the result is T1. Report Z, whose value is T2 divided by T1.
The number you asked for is 1.05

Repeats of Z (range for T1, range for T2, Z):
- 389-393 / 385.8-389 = 0.96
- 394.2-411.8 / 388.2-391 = 0.93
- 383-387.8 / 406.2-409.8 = 1.18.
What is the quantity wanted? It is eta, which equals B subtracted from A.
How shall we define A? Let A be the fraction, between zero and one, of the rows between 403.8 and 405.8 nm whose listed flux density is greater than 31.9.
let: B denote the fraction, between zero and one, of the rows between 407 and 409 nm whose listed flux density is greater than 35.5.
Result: 0.60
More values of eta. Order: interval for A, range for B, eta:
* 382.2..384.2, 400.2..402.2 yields -0.60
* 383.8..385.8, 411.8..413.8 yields -0.80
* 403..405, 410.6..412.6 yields -0.40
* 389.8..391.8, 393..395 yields 0.00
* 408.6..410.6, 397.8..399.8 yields 0.80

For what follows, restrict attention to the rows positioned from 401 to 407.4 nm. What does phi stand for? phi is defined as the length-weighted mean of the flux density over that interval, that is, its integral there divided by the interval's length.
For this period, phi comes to 35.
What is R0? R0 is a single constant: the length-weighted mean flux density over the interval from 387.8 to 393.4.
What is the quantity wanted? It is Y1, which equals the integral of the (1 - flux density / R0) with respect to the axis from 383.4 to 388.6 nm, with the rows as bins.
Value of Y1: 0.2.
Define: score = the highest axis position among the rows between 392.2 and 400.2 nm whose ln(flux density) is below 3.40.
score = 397.6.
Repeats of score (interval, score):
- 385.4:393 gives 392.8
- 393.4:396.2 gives 396.0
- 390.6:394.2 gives 394.0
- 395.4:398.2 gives 397.6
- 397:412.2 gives 397.6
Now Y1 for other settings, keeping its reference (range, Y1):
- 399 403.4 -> -2.4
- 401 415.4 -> -8.2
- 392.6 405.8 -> -3.1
